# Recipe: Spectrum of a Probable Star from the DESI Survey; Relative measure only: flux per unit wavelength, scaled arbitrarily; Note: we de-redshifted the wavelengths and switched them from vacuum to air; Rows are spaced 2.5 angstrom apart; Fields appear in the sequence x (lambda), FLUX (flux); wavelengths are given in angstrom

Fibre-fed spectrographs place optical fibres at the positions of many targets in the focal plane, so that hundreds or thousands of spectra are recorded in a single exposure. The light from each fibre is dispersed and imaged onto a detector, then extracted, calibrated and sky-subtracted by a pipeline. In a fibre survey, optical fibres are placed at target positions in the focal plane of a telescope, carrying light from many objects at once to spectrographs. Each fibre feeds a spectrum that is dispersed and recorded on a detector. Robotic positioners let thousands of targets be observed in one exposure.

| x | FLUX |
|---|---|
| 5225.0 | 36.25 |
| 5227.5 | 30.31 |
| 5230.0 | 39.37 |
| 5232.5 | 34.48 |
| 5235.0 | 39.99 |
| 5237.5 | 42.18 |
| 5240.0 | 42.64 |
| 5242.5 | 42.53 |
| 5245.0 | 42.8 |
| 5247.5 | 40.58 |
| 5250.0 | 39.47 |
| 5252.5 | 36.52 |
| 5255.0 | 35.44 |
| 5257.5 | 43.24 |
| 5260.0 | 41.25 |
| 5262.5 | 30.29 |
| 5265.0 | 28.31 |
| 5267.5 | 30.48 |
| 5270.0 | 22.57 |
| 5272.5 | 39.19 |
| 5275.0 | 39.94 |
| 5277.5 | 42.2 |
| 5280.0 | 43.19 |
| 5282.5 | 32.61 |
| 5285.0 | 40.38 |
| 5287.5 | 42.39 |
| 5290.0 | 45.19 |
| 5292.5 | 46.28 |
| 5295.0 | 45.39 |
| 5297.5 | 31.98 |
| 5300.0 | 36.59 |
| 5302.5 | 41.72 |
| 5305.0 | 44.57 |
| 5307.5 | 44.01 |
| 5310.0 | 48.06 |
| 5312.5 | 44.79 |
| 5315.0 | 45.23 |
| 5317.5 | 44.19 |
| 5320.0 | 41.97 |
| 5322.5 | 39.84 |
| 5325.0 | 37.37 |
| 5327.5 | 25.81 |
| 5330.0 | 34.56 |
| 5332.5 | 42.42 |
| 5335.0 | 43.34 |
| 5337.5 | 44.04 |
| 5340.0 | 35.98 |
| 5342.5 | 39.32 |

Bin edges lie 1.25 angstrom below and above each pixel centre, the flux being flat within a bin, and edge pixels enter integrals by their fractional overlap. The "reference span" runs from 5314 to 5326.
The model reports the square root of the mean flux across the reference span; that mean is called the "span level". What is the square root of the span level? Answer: 6.46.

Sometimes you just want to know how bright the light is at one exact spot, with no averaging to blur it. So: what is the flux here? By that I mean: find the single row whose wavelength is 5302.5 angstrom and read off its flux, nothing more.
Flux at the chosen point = 41.72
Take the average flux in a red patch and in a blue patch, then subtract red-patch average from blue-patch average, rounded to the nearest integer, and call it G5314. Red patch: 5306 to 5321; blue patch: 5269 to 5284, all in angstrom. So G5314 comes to -8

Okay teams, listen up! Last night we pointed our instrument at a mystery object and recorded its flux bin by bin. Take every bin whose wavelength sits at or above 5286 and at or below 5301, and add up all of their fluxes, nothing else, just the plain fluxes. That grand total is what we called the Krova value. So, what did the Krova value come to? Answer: 248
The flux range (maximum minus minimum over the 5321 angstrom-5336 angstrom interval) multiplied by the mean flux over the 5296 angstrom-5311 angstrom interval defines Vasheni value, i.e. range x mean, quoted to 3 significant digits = 721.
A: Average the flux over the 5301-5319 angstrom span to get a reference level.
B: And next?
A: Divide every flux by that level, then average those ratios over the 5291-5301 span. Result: 0.90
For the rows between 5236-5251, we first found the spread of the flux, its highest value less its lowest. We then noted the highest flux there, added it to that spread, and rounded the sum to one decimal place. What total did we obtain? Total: 46.1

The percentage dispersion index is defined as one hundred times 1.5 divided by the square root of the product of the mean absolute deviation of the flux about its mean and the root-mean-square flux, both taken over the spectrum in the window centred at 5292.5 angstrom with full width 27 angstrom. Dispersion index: 11.6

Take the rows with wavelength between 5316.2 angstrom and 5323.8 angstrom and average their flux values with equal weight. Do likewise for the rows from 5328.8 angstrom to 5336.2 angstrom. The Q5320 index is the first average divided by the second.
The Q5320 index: 1.05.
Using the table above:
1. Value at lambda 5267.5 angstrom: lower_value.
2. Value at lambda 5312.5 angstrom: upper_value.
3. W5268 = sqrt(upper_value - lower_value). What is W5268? 3.8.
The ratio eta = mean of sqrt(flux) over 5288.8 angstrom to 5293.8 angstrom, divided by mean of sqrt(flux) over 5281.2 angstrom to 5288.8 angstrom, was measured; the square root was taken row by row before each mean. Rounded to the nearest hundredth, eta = 1.09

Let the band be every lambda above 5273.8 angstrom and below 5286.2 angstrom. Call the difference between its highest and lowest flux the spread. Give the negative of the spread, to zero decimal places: -11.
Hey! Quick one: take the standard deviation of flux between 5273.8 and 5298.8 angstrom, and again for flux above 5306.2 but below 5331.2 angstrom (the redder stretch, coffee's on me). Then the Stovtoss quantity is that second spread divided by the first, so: 1.31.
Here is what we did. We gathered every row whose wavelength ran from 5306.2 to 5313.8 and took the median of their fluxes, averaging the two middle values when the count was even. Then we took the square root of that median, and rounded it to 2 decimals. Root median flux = 6.69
